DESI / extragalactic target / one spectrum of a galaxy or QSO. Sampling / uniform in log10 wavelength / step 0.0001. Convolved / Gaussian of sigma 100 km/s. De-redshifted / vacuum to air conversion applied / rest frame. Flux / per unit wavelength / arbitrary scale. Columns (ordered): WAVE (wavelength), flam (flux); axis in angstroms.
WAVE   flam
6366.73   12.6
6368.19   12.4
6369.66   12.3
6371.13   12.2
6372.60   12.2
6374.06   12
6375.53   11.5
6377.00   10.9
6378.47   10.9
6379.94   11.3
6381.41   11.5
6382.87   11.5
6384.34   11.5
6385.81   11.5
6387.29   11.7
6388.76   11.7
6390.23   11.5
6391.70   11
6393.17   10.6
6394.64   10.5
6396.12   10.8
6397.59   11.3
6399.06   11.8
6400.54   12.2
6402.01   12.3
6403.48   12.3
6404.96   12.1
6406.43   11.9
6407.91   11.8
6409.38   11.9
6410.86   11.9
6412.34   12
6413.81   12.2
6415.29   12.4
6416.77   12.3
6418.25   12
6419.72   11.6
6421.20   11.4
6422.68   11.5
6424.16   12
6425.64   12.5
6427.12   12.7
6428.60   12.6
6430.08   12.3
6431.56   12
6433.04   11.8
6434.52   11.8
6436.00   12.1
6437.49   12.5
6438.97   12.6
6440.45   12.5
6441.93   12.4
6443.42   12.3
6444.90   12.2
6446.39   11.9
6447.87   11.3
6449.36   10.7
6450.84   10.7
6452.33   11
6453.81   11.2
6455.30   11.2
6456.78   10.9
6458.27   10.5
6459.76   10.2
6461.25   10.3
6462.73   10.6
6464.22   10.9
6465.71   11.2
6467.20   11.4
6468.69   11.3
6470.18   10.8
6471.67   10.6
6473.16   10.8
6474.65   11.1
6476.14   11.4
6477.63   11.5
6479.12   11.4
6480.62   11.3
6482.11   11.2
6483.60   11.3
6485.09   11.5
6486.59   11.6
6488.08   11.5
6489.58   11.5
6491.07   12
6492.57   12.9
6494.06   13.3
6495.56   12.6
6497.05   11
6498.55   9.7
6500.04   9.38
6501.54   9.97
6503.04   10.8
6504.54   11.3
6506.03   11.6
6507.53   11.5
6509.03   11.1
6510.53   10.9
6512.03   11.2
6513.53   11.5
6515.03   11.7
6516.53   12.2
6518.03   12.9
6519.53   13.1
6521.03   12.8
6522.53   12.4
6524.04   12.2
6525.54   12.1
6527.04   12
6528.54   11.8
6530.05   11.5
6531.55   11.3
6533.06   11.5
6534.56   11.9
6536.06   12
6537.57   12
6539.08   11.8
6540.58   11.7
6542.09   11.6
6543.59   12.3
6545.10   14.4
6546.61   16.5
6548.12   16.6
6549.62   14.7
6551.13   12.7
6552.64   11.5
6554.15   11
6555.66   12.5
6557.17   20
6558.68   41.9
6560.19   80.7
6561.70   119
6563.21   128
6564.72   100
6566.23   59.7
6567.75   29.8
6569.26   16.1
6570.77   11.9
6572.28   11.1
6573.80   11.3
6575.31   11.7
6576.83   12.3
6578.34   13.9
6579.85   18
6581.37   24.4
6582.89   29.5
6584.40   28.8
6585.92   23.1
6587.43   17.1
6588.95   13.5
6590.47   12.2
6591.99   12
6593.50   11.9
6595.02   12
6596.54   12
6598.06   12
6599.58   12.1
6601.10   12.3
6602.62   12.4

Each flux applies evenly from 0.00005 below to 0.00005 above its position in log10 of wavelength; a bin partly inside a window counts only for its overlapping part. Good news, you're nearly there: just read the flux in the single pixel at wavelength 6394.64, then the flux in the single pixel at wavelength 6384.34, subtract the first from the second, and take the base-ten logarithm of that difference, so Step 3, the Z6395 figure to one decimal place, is 0.0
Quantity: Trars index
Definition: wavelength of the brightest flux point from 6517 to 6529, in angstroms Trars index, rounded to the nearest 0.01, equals 6519.53 angstroms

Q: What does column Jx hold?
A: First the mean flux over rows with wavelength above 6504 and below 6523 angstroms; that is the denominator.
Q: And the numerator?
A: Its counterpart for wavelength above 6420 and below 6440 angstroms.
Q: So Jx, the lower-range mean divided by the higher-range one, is 1.02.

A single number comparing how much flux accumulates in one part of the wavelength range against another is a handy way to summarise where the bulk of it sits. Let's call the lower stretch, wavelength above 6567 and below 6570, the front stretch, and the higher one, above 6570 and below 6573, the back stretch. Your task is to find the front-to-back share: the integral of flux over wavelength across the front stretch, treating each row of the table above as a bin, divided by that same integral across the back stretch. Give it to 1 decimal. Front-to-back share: 2.0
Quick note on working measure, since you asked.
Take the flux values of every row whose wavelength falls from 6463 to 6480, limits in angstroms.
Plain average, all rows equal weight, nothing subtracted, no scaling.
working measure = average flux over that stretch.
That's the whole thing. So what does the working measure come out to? 11.1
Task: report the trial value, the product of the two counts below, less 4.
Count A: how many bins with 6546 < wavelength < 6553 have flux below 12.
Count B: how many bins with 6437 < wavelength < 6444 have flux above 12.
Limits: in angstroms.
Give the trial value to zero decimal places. 1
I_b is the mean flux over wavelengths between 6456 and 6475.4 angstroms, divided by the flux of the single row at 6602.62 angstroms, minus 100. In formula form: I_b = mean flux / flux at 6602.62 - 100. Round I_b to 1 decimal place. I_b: -99.1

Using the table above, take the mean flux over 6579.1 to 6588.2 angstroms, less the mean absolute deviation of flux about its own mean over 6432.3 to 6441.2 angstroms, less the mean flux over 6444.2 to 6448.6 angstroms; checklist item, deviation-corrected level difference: 11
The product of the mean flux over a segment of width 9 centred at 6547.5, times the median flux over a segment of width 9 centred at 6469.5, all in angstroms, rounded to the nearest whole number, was 160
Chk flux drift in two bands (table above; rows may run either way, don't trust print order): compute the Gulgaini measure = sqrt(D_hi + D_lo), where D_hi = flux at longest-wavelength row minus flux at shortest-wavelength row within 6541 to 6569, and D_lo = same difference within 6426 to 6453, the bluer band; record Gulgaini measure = 4.1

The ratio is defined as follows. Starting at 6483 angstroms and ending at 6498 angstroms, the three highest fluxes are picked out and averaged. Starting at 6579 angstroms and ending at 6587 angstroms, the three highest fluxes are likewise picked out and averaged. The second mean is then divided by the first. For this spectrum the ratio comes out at 2.1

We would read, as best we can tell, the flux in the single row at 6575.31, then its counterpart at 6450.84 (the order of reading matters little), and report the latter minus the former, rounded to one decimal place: -1.0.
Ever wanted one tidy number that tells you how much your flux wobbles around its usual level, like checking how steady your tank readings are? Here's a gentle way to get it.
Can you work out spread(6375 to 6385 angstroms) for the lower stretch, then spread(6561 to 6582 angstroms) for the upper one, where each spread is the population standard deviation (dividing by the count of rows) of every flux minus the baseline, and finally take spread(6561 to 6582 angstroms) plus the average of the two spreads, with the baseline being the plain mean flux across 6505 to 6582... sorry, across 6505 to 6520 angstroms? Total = 62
